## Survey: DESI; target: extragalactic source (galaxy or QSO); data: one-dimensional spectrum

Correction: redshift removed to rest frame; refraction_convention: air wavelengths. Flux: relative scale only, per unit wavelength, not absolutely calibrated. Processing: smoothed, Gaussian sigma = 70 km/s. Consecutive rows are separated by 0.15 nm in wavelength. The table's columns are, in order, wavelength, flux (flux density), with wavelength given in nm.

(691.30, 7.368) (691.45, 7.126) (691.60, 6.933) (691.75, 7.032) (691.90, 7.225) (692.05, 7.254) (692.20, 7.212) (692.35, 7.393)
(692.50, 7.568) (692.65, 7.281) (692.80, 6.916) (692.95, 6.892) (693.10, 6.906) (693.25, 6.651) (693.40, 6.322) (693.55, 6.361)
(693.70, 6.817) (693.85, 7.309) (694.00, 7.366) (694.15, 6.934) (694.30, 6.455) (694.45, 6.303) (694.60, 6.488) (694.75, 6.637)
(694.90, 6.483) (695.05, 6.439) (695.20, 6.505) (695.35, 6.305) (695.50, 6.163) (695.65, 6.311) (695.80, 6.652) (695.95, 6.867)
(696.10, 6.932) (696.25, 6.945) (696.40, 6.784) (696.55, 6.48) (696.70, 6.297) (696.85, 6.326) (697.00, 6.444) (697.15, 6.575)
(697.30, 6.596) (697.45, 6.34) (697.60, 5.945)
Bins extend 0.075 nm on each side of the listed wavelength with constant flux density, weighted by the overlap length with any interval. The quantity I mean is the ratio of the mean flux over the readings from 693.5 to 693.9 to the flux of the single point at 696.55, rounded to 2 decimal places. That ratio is 1.05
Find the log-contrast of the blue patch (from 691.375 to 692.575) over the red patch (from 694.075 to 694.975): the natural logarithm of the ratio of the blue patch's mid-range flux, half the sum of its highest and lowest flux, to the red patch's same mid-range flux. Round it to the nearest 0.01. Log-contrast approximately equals 0.09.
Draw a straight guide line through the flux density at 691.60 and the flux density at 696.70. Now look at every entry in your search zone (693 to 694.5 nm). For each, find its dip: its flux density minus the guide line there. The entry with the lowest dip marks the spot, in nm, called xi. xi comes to 693.40 nm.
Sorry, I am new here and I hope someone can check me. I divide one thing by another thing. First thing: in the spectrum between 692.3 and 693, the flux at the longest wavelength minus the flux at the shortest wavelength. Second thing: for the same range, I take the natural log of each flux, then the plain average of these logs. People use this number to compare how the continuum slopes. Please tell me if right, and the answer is -0.3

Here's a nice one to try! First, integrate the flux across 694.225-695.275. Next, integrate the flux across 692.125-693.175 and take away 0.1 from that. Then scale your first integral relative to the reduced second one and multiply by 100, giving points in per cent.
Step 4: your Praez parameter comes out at 91.5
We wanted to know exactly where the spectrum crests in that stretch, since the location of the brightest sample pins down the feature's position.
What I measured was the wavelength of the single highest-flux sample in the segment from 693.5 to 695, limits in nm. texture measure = 694.00 nm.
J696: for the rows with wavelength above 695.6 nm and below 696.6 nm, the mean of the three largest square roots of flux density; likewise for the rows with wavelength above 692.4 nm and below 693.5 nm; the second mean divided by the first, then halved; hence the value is 0.512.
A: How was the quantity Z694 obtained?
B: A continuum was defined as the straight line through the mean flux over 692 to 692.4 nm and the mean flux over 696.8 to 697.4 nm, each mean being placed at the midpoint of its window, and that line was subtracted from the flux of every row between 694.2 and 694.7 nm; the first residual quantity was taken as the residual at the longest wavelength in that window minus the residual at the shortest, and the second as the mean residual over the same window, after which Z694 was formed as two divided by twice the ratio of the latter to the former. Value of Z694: -0.2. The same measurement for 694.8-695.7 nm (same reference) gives 0.1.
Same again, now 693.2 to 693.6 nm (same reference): 0.4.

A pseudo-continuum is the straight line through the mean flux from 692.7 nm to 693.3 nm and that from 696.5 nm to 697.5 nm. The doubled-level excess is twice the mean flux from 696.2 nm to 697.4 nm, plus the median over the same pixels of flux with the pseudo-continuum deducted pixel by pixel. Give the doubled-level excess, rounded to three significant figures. 13.2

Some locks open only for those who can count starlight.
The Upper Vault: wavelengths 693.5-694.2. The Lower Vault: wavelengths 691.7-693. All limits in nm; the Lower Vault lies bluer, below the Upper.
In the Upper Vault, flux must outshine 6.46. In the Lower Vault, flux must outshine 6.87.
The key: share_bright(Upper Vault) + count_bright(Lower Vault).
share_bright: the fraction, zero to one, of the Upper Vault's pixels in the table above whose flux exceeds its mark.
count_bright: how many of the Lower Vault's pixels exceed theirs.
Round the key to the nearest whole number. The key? 10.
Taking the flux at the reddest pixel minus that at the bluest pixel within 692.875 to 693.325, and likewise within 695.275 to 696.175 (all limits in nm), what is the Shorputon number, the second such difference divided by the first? -2.6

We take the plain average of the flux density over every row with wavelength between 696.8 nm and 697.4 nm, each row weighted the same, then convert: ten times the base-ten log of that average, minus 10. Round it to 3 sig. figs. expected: -1.88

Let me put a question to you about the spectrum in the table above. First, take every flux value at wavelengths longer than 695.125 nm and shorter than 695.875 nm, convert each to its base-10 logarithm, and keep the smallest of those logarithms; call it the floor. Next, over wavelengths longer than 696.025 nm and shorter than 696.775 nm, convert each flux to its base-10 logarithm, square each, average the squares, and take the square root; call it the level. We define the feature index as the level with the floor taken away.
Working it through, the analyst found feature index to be 0.035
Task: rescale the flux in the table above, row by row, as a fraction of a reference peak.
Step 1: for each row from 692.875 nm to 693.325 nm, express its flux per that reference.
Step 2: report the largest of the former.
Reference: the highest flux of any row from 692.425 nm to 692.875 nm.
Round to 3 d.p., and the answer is 0.913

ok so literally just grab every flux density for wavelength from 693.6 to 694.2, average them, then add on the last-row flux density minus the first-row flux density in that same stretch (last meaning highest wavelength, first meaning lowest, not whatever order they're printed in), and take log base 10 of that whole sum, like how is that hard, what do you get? 0.86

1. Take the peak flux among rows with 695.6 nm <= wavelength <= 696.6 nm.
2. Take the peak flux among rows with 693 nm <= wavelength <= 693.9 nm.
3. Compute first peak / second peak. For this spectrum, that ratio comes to 0.95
